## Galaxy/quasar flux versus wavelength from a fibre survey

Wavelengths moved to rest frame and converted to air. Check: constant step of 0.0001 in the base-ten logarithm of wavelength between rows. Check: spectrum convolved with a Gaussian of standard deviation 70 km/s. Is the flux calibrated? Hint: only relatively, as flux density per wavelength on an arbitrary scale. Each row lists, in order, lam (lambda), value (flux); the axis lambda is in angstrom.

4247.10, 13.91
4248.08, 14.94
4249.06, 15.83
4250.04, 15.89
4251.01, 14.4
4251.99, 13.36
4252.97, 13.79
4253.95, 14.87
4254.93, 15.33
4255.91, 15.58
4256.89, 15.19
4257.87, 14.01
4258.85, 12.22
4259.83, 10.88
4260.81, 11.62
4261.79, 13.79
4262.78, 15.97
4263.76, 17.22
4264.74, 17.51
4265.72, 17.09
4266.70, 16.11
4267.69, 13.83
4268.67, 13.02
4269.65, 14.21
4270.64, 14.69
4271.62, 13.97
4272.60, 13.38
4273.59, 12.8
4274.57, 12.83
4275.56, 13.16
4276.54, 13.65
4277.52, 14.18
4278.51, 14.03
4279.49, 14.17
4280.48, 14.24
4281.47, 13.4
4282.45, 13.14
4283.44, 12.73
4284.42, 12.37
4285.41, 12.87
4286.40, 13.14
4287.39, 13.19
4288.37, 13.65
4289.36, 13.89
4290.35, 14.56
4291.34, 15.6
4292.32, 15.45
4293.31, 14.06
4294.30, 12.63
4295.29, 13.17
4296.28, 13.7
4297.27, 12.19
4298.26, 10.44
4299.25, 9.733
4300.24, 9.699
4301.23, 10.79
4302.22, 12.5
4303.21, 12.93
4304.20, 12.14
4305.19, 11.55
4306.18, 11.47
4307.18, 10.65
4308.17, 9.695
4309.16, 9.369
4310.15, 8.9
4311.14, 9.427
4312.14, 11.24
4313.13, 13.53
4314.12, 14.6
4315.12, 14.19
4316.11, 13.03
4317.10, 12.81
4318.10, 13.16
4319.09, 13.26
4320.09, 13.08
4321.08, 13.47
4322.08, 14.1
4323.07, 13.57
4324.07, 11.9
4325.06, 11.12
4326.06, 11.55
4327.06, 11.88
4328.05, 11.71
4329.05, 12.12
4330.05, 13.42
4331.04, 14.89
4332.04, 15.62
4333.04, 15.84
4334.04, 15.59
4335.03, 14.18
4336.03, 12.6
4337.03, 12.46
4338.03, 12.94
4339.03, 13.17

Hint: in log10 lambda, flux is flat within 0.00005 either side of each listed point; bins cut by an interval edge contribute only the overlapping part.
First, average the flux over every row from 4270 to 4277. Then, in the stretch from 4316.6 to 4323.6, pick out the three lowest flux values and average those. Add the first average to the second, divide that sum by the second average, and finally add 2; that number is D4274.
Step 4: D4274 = 4.04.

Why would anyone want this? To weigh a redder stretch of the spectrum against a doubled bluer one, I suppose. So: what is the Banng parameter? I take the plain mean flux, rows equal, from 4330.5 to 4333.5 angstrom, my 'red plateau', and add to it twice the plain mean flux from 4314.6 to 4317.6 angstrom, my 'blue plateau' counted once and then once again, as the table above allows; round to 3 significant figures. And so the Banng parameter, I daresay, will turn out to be 42.1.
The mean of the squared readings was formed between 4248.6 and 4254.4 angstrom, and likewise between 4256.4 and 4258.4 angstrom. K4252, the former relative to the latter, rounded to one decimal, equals 1.0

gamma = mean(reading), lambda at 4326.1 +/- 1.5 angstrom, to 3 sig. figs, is 11.5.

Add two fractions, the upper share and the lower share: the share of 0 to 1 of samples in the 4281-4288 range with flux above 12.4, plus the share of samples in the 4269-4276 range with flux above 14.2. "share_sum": 1.14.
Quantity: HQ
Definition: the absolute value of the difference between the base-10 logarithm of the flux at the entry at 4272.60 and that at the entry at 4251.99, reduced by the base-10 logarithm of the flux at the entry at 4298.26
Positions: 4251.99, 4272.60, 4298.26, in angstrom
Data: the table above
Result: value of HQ -1.02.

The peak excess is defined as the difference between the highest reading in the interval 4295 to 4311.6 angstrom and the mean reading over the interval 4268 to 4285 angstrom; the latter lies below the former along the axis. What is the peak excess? 0.2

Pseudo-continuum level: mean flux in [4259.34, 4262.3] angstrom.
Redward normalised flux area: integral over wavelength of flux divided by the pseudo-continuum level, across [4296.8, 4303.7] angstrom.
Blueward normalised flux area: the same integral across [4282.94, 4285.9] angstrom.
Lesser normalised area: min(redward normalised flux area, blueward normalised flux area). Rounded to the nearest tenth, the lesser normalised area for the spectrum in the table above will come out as 3.1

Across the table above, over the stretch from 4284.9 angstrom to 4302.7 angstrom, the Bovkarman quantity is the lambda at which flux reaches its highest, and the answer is 4291.34 angstrom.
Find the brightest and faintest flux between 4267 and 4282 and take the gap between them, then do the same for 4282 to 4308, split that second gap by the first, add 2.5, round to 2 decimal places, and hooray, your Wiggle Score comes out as 5.62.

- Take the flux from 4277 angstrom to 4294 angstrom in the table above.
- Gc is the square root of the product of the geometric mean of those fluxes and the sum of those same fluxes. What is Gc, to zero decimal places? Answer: 57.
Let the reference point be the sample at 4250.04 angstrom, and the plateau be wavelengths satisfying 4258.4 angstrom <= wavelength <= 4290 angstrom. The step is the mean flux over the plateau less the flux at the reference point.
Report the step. -2.0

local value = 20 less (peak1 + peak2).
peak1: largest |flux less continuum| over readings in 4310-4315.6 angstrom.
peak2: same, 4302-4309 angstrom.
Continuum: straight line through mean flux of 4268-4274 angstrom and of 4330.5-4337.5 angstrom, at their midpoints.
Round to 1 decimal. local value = 10.3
